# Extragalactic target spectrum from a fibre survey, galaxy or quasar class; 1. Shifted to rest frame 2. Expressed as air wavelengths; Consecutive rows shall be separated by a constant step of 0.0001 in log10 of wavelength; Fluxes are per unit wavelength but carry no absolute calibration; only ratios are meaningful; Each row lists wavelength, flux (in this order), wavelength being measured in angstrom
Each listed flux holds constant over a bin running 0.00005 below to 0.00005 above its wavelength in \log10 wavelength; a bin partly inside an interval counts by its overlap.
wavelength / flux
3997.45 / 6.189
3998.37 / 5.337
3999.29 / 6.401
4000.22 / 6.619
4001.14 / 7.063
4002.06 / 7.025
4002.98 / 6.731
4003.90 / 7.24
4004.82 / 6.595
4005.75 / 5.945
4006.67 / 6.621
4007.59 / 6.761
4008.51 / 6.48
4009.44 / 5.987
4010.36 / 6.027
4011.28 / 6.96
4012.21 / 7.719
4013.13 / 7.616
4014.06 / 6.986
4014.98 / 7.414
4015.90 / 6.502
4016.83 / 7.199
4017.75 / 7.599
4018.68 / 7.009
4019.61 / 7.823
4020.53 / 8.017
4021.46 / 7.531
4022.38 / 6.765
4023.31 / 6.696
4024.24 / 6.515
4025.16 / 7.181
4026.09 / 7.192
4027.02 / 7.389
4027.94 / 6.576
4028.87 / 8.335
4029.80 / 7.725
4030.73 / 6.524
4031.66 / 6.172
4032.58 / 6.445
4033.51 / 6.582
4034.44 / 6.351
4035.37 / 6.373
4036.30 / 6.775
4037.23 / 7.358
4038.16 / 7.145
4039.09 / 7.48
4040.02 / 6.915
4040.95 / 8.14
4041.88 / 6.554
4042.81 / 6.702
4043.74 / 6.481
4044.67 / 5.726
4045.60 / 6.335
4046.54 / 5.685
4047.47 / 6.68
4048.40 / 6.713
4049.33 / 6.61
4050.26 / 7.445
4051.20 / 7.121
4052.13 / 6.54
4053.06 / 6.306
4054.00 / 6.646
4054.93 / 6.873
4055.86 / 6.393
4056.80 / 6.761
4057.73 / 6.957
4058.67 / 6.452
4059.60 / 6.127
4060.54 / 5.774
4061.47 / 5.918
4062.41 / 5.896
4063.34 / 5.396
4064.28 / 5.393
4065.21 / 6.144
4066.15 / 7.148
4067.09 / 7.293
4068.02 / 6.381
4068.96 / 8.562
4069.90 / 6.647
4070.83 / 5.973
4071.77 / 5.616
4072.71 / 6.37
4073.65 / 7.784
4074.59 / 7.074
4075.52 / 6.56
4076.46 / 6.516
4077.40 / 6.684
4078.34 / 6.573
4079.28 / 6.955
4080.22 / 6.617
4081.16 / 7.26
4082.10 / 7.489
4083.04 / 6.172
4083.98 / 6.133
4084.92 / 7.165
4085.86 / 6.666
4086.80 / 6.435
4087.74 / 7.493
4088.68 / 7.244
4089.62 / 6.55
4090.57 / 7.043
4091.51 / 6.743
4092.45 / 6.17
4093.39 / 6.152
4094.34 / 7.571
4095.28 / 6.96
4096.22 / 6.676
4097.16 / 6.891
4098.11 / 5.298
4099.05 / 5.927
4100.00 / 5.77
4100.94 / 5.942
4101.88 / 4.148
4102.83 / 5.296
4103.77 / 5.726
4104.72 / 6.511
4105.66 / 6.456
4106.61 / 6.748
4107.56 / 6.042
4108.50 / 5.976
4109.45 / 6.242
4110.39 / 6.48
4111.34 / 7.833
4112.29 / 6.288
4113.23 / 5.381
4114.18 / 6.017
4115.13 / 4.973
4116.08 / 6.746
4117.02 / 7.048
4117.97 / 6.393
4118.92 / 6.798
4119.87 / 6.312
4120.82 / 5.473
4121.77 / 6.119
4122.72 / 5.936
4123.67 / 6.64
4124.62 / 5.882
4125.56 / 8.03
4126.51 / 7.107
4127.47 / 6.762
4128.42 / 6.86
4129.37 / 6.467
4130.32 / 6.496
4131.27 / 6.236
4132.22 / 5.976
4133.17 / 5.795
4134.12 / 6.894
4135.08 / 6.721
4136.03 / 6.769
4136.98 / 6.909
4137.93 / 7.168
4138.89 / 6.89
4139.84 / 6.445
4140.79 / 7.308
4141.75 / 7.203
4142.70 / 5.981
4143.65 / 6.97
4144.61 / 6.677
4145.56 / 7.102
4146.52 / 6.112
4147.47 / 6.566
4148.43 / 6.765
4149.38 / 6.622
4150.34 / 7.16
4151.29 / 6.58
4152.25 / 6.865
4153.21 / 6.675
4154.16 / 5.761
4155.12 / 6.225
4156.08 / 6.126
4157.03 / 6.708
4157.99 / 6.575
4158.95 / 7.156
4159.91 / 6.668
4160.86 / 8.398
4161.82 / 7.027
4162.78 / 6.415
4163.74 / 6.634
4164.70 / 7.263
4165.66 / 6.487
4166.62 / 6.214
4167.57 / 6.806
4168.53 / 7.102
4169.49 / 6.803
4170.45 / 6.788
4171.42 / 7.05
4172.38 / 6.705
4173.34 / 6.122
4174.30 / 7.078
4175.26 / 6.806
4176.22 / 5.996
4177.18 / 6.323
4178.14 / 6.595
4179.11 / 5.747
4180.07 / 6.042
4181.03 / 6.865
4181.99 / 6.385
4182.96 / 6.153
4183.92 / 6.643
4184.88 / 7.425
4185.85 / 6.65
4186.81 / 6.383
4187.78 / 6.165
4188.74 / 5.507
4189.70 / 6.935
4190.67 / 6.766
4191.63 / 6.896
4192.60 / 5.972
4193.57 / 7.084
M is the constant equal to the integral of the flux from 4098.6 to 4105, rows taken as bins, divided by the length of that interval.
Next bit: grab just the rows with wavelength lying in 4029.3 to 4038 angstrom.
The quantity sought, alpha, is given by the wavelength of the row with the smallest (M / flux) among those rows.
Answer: 4029.80 angstrom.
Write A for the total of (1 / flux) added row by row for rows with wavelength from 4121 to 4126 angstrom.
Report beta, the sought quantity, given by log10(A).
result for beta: -0.11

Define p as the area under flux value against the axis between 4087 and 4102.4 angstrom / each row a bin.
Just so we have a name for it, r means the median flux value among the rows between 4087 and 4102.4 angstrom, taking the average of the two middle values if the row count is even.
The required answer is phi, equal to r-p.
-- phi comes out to -92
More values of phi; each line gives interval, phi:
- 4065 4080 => -95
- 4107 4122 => -88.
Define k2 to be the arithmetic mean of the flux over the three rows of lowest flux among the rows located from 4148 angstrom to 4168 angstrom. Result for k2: 6.03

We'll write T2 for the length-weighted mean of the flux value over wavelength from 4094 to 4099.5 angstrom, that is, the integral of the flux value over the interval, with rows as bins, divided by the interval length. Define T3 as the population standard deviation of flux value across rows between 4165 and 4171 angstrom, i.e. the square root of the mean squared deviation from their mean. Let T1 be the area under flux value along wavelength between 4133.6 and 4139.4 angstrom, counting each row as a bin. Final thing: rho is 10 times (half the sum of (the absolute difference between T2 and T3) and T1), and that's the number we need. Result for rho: 231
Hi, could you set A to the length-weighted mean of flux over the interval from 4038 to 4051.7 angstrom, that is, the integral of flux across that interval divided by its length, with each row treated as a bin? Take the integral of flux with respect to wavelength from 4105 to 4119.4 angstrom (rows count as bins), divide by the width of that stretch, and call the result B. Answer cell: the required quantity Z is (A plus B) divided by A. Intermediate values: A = 6.8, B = 6.36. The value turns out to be 1.94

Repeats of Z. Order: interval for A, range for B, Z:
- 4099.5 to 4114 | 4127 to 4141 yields 2.10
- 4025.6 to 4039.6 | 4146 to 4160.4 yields 1.94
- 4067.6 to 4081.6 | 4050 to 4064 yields 1.95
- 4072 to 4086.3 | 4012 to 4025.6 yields 2.07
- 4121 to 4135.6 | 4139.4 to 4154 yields 2.03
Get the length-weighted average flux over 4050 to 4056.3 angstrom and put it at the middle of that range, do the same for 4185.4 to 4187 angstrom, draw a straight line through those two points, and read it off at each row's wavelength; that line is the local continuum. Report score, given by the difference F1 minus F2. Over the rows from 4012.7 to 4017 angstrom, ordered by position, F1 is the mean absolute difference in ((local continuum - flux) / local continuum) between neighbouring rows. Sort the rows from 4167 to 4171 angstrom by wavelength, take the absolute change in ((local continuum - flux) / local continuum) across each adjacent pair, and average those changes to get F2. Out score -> 0.07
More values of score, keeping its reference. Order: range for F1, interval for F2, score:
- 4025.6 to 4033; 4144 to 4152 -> 0.04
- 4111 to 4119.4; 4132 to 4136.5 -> 0.08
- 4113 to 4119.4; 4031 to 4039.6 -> 0.08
